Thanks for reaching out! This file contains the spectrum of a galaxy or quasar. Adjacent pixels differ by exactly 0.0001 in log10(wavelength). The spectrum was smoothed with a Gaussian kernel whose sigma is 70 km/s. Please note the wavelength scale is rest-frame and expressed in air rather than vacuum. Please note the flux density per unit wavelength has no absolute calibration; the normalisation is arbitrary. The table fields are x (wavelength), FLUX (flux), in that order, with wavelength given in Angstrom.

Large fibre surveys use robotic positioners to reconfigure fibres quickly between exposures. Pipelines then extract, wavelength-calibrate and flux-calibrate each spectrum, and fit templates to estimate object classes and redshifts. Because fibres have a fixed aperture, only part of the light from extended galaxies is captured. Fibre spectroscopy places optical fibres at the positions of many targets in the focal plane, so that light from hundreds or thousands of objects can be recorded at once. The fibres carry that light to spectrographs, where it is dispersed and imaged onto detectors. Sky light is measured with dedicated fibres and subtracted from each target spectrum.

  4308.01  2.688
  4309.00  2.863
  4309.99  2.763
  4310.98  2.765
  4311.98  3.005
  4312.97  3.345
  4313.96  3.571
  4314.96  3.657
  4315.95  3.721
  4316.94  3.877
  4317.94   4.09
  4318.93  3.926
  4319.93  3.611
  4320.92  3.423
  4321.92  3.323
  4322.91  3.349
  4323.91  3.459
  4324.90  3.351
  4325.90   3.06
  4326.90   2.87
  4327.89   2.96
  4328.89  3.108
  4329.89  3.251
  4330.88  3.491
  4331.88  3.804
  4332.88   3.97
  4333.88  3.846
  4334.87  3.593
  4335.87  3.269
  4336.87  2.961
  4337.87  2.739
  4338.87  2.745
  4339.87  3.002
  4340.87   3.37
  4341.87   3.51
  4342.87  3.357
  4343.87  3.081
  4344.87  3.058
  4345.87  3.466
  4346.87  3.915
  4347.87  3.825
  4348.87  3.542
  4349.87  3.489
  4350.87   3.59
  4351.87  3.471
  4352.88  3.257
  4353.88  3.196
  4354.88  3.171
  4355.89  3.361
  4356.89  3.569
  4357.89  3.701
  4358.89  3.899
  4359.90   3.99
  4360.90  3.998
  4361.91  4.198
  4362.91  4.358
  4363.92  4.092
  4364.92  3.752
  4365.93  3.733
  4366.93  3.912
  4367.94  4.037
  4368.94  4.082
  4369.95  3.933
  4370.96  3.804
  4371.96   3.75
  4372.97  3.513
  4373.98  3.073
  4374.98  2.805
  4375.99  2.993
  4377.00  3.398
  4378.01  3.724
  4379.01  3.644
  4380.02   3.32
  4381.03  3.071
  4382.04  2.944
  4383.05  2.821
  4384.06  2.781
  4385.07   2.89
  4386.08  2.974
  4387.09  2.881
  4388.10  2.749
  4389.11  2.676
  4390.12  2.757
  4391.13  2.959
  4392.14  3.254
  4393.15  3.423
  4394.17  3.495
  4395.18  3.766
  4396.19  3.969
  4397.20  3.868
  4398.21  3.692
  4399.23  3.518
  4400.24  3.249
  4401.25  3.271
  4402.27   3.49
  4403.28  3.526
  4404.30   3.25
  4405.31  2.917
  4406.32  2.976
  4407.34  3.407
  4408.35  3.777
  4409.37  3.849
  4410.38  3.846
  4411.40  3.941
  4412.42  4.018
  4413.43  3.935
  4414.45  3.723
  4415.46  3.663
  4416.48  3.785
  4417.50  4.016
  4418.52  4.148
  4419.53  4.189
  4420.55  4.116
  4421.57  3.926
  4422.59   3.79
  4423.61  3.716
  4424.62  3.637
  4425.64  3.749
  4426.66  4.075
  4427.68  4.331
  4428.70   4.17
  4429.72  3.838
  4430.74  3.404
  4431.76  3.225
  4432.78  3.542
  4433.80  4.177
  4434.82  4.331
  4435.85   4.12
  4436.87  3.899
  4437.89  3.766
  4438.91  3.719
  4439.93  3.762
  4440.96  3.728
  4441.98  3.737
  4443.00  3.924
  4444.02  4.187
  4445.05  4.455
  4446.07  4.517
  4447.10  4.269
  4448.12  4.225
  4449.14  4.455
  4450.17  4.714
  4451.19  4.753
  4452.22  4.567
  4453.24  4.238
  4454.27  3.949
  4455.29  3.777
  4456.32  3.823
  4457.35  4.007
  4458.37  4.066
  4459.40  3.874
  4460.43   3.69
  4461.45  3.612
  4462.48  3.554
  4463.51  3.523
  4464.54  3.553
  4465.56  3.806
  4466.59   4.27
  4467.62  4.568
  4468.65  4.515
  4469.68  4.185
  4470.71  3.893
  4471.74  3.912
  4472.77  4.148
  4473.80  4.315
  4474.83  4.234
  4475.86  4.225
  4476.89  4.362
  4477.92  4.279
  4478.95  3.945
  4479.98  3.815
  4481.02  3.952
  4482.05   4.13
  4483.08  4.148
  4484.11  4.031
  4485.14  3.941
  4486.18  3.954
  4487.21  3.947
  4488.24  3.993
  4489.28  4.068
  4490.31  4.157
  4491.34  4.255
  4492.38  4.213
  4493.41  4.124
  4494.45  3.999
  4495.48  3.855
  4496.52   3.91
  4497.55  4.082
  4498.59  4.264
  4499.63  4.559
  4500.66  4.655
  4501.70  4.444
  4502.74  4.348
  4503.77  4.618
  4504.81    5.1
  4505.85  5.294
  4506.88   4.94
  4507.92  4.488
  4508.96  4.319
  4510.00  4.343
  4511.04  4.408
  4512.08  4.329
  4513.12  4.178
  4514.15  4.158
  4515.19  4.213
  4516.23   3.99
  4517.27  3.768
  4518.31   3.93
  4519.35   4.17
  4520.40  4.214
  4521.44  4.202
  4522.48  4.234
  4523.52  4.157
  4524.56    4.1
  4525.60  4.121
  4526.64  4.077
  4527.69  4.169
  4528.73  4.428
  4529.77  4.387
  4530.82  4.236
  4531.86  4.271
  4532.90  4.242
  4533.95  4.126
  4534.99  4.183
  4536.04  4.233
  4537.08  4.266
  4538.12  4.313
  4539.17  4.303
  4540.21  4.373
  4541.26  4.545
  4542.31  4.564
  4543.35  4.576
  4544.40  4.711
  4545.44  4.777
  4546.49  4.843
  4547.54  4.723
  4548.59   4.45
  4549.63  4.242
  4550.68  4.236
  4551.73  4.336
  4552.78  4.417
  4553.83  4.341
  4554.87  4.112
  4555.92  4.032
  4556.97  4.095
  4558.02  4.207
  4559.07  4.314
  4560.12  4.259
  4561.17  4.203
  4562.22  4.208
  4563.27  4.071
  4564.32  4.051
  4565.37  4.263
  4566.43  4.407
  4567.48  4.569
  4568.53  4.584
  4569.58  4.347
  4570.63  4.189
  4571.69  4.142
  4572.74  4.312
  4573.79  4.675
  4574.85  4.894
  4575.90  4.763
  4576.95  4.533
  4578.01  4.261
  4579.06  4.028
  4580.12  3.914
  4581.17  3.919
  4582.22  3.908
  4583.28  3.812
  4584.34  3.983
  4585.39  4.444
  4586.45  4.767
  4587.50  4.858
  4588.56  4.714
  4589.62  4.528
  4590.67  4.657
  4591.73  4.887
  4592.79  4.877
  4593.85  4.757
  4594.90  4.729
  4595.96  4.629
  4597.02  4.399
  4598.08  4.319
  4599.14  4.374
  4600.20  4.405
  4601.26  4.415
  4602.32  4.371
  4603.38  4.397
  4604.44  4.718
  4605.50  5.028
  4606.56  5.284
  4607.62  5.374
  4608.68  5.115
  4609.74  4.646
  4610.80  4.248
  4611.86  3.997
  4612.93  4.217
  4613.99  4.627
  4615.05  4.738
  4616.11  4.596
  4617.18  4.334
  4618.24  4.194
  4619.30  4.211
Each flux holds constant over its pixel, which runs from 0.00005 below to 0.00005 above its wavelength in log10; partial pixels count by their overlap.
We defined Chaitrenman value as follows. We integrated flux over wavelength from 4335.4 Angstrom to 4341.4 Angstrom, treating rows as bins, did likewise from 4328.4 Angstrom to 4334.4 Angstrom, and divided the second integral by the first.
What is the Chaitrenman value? 1.19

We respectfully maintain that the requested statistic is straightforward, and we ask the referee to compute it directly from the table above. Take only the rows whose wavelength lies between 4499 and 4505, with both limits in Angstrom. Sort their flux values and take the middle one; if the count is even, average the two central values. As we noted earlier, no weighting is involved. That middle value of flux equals 4.6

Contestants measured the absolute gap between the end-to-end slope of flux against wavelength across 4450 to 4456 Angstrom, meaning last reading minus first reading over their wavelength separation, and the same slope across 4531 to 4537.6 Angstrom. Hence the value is 0.18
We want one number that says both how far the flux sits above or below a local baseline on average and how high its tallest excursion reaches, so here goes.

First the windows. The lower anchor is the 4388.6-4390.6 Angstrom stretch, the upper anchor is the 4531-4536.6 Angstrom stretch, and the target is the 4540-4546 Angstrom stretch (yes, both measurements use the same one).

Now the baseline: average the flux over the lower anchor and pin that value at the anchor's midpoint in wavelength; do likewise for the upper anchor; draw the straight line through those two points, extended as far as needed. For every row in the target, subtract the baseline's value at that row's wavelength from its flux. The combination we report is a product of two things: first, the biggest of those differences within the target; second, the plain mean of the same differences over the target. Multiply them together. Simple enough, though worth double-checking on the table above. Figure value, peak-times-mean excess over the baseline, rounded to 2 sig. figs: 0.13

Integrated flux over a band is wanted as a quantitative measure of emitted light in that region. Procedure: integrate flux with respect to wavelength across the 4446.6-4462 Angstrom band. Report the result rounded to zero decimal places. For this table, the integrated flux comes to 64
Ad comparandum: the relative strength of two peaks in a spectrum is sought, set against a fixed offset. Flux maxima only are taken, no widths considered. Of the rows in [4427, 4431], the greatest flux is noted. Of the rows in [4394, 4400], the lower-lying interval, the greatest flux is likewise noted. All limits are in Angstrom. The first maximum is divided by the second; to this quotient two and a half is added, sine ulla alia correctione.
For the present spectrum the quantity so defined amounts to 3.59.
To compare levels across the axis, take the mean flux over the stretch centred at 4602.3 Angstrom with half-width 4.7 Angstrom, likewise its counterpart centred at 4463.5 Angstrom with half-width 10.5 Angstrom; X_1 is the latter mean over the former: 0.86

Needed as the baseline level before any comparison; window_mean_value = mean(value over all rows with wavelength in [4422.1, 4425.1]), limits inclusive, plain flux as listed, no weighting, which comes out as 3.7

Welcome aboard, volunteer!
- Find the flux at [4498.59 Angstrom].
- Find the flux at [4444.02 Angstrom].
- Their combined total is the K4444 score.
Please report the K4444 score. 8.5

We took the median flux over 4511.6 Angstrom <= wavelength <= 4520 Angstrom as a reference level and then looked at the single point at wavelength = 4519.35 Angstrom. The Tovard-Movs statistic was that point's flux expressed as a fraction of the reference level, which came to 1.00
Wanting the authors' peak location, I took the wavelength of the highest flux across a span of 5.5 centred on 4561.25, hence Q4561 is 4559.07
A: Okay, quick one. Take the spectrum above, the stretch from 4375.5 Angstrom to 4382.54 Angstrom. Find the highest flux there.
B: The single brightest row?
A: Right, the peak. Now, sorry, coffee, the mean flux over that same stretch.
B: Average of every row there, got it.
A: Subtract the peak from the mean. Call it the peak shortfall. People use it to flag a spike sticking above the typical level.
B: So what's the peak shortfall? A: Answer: -0.42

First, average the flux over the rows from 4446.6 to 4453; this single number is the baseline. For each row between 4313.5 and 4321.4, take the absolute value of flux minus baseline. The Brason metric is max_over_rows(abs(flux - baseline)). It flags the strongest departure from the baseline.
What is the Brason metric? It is 1.1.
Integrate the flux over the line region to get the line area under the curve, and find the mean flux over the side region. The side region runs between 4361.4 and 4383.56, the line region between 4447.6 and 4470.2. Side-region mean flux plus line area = 96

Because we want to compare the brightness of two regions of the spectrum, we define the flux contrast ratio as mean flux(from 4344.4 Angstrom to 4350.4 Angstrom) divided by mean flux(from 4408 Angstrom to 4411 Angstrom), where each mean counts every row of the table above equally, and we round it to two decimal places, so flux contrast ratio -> 0.93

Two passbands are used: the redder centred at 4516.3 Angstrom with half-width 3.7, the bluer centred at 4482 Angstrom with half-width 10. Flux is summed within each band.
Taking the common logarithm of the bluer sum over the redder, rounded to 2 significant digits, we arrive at 0.44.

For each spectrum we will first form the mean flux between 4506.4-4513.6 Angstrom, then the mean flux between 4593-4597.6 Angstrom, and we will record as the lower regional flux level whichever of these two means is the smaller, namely 4.4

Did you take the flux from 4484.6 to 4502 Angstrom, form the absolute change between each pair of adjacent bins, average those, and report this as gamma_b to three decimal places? 0.109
